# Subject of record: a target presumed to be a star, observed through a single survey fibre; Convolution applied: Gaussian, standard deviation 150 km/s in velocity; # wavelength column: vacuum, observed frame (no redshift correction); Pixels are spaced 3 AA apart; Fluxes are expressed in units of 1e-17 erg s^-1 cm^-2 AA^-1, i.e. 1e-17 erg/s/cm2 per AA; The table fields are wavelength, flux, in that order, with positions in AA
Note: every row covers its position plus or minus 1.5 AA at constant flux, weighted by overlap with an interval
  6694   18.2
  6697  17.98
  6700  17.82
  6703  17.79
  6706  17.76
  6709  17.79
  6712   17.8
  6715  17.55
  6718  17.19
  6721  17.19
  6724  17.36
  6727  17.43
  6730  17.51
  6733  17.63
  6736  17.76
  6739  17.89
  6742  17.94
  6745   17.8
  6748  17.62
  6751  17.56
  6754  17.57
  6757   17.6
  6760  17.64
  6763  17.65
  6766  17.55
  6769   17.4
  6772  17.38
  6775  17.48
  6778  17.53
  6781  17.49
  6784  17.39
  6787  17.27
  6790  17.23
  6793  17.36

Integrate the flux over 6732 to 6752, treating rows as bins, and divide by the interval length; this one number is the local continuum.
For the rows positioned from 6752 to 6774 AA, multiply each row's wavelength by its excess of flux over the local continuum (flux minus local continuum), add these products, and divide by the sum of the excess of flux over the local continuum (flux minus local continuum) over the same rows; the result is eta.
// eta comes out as 6765.2 AA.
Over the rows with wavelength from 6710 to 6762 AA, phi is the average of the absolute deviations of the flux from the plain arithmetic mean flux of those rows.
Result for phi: 0.16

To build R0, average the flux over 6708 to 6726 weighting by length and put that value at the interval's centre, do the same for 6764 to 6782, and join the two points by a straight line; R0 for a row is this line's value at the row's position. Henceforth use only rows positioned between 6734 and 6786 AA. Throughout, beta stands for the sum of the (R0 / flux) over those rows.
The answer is 16.9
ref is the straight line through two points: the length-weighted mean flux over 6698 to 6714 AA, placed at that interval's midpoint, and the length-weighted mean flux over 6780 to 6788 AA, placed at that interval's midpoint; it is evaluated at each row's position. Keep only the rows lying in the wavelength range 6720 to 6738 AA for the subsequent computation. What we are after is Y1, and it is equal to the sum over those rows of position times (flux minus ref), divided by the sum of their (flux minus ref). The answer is 6722.9 AA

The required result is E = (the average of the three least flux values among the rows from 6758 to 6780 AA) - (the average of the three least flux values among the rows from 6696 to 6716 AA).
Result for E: -0.3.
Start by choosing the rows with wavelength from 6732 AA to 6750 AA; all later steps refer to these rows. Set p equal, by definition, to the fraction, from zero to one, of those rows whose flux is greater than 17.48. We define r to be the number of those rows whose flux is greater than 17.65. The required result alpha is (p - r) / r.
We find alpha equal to -0.75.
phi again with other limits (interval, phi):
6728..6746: 0.12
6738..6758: 0.14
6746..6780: 0.07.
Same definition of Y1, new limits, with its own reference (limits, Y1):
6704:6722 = 6718.8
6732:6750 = 6741.5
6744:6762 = 6751.6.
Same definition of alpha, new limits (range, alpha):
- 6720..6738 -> -0.50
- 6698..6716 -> -0.80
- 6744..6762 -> 0.00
